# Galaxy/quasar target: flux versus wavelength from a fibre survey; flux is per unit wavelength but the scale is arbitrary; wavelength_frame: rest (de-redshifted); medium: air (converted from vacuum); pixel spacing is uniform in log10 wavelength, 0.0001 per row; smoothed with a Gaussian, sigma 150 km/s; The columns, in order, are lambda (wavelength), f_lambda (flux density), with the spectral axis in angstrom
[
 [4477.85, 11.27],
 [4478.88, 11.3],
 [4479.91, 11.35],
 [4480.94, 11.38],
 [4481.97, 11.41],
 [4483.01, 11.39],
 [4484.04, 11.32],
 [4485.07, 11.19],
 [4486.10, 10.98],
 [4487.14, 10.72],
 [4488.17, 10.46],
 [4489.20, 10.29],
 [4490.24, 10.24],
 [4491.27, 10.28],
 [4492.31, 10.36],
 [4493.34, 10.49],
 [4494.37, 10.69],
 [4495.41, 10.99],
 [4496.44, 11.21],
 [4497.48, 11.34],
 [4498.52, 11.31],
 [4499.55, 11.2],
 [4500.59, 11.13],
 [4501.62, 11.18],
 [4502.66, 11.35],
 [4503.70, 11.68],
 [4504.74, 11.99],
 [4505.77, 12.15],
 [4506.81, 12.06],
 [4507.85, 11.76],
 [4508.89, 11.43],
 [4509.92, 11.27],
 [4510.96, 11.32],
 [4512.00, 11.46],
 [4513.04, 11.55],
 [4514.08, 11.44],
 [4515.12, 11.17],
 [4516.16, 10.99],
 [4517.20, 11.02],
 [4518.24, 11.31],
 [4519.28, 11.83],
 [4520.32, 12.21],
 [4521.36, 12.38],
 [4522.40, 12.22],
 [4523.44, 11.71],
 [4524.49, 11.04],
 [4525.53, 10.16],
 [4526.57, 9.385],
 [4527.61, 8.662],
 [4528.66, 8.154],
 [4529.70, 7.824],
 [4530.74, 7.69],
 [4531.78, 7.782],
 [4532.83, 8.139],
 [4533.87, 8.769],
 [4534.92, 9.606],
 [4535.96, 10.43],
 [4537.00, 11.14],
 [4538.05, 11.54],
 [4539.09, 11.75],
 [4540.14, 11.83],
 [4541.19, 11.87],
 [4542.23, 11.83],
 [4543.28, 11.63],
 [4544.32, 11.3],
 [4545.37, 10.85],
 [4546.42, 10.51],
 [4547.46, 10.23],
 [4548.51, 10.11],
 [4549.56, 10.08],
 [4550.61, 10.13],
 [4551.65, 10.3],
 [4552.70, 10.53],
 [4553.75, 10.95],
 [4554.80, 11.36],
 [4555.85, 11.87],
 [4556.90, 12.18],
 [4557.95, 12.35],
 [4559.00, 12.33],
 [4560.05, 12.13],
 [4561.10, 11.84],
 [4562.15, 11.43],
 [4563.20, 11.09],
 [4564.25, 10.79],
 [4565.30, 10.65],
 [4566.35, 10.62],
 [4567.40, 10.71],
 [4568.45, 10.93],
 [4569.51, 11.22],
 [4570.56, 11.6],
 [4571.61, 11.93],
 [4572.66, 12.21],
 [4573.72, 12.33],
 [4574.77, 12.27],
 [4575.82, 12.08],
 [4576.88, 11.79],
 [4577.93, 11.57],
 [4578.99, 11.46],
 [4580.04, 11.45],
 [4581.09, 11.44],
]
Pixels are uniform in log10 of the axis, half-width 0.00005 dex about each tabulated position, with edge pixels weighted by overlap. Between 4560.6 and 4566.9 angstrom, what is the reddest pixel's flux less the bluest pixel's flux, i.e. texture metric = -1.2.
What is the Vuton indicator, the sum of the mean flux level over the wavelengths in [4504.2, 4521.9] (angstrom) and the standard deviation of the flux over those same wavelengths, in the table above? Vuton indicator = 12.0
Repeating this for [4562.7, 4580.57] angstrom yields 12.0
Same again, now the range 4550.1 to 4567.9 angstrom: 12.0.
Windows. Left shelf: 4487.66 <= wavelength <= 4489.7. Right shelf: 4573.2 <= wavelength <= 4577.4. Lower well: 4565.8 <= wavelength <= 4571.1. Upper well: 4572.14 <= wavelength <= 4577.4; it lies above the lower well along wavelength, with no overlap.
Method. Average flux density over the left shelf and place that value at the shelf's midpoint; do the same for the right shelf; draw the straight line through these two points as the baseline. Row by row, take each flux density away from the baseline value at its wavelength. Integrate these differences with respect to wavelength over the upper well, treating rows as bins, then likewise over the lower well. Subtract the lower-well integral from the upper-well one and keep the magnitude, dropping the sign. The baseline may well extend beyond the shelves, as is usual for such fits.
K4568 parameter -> 5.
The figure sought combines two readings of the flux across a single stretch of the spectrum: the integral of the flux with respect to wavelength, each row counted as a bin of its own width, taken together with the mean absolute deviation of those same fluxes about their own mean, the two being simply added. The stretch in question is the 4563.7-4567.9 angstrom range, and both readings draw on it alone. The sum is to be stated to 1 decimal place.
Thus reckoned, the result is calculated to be 45.0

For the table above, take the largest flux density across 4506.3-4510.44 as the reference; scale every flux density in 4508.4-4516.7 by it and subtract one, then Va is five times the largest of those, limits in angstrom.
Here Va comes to -0.21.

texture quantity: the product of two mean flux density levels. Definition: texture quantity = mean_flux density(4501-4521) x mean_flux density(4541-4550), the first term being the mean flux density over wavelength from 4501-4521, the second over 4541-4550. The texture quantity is 126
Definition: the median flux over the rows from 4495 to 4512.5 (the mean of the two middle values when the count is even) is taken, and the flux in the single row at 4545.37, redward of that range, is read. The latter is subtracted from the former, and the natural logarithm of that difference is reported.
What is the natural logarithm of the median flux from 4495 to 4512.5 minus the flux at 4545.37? -0.71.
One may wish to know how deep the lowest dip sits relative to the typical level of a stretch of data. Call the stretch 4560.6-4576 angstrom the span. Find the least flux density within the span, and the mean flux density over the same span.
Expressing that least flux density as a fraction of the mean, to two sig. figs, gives 0.93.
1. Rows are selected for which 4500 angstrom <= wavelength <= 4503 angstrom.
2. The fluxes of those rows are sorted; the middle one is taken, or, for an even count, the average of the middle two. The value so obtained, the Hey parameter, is 11.18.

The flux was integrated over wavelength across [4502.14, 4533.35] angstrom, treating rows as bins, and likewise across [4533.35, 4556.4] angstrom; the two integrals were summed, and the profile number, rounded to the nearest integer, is 586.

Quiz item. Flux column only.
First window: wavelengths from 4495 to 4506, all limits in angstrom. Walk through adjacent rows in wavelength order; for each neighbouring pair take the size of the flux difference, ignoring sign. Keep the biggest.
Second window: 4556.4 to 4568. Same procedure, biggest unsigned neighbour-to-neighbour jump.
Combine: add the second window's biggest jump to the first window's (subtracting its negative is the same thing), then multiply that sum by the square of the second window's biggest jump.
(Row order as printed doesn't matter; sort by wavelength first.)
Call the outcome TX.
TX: 0.12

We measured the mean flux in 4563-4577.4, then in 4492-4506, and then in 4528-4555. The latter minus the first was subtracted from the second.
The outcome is 12.4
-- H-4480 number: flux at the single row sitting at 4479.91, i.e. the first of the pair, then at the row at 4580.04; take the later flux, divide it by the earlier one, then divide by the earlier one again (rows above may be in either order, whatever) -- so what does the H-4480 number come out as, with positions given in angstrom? 0.089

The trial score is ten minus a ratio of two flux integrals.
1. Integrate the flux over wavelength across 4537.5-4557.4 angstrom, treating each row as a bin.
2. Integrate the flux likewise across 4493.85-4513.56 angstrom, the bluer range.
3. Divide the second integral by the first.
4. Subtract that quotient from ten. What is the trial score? 8.98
